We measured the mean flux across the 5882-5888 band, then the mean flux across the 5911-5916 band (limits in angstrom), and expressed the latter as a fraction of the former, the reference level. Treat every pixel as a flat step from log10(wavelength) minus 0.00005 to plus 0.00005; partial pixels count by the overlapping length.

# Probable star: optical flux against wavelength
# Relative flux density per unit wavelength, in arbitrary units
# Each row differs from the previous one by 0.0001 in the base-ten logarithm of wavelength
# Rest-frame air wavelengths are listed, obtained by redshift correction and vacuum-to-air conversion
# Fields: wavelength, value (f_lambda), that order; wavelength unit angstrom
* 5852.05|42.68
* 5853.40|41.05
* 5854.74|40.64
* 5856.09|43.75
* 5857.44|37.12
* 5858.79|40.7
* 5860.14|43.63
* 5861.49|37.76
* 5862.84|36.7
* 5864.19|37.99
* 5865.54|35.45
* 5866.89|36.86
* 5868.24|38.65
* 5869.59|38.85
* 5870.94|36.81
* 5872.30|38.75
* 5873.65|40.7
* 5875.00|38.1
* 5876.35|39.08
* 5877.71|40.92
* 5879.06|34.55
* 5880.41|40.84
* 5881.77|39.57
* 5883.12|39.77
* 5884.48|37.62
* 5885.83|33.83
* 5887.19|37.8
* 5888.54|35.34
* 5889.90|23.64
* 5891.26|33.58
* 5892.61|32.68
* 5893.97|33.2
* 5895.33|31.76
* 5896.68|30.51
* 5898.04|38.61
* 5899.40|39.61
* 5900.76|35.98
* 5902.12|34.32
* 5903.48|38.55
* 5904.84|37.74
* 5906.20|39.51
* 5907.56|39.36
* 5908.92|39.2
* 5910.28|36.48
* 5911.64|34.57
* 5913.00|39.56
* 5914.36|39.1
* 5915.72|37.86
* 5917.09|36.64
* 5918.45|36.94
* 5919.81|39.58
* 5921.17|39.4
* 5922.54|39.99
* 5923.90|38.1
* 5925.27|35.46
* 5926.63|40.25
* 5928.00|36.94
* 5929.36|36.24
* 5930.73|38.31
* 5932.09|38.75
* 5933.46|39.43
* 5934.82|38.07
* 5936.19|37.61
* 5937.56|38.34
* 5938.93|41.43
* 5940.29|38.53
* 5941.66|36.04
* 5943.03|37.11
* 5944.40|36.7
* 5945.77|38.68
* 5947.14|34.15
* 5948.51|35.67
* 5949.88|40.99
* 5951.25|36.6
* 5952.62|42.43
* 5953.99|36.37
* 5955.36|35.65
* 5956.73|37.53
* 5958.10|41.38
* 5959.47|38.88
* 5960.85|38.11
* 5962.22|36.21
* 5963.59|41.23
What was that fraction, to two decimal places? 1.01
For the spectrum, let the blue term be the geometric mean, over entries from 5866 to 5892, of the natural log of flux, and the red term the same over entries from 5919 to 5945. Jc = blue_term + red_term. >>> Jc 7.25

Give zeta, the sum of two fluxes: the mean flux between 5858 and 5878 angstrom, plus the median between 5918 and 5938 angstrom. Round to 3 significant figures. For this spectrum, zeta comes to 77.0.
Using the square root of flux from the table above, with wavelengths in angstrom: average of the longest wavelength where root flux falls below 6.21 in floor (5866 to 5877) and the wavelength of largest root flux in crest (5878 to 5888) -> 5877.7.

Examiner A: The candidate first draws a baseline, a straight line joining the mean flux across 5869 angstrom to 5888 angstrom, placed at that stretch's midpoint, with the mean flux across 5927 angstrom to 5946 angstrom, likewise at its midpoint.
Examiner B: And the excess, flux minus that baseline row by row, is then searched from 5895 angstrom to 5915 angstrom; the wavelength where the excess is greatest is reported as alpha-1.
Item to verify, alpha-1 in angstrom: 5913.00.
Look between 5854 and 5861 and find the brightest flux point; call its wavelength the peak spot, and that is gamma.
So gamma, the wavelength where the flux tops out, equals 5856.09 angstrom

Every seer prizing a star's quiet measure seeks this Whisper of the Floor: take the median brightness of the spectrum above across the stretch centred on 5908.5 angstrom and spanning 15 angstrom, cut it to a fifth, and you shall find 7.71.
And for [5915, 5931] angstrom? 7.60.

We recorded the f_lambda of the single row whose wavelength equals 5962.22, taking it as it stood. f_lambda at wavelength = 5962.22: 36.21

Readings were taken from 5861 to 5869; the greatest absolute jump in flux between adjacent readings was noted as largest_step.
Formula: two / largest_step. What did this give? 0.8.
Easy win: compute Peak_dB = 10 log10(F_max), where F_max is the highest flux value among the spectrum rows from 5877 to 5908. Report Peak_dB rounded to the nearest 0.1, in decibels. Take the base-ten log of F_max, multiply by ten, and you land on 16.1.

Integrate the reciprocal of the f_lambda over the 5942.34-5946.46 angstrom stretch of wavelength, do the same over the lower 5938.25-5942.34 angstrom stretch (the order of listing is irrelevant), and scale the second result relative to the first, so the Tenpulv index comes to 0.97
